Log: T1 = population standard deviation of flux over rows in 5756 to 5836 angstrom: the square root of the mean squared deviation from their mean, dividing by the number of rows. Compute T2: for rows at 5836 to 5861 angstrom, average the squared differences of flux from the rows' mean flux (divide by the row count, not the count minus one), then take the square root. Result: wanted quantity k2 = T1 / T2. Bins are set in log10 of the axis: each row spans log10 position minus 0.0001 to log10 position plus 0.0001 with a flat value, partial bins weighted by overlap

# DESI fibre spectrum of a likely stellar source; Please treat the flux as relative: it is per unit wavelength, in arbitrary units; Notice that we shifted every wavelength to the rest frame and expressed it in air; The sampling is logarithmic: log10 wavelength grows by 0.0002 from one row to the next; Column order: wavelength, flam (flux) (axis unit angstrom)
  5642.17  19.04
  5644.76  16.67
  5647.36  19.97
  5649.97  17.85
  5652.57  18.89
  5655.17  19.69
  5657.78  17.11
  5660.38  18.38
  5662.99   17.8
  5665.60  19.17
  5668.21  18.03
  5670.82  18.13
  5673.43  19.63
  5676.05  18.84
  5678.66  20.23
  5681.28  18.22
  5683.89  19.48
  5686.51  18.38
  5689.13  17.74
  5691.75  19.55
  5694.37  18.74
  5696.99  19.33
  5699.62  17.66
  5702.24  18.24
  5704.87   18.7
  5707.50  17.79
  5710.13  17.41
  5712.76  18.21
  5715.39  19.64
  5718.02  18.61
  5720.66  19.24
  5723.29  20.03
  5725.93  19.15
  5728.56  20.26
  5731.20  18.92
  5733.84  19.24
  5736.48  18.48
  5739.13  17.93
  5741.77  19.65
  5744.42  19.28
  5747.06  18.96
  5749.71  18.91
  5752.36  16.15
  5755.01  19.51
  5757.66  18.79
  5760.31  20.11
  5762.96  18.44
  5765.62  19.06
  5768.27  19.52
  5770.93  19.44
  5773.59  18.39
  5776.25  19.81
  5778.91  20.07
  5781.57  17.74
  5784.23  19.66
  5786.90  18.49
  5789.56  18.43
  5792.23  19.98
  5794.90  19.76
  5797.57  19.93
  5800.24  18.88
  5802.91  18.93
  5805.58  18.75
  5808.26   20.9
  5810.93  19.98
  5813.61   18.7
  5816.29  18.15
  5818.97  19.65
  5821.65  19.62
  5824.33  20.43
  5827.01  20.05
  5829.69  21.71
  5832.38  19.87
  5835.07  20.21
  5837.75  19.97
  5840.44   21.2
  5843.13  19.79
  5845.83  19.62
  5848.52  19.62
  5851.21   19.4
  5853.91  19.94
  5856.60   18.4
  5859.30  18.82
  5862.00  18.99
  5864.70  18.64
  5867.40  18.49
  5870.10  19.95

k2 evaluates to 1.16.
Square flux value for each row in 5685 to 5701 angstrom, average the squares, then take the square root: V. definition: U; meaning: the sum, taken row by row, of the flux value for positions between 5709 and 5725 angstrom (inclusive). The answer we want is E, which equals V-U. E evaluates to -95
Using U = 113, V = 18.6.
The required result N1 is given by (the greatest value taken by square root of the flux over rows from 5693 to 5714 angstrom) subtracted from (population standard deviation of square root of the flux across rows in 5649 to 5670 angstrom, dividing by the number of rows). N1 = -4.30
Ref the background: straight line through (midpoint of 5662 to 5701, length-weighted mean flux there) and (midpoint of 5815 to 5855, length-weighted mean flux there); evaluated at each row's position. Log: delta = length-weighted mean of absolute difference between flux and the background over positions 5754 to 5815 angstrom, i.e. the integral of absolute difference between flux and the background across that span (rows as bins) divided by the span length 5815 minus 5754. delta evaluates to 0.64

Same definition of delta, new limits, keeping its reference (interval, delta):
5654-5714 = 0.76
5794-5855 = 0.59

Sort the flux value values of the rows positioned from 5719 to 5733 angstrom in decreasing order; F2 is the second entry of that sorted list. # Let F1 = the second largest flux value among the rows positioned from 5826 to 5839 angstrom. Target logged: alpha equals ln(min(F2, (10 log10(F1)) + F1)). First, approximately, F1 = 20.21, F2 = 20.03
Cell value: 3.00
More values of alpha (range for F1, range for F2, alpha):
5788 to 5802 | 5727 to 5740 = 2.96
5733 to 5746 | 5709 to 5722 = 2.96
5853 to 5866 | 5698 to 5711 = 2.90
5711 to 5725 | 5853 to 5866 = 2.94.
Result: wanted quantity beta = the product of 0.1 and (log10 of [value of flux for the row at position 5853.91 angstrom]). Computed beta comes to 0.130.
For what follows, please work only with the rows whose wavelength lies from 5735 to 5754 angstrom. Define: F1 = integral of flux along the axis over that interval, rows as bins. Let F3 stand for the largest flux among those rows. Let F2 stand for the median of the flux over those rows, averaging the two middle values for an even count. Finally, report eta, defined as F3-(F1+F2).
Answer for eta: -351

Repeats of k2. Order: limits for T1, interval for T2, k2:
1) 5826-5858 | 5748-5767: 0.69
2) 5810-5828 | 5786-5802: 1.12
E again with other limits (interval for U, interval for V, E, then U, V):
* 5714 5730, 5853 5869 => -98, 117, 18.9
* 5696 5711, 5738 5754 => -91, 109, 18.5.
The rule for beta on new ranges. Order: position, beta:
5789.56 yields 0.127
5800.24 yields 0.128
